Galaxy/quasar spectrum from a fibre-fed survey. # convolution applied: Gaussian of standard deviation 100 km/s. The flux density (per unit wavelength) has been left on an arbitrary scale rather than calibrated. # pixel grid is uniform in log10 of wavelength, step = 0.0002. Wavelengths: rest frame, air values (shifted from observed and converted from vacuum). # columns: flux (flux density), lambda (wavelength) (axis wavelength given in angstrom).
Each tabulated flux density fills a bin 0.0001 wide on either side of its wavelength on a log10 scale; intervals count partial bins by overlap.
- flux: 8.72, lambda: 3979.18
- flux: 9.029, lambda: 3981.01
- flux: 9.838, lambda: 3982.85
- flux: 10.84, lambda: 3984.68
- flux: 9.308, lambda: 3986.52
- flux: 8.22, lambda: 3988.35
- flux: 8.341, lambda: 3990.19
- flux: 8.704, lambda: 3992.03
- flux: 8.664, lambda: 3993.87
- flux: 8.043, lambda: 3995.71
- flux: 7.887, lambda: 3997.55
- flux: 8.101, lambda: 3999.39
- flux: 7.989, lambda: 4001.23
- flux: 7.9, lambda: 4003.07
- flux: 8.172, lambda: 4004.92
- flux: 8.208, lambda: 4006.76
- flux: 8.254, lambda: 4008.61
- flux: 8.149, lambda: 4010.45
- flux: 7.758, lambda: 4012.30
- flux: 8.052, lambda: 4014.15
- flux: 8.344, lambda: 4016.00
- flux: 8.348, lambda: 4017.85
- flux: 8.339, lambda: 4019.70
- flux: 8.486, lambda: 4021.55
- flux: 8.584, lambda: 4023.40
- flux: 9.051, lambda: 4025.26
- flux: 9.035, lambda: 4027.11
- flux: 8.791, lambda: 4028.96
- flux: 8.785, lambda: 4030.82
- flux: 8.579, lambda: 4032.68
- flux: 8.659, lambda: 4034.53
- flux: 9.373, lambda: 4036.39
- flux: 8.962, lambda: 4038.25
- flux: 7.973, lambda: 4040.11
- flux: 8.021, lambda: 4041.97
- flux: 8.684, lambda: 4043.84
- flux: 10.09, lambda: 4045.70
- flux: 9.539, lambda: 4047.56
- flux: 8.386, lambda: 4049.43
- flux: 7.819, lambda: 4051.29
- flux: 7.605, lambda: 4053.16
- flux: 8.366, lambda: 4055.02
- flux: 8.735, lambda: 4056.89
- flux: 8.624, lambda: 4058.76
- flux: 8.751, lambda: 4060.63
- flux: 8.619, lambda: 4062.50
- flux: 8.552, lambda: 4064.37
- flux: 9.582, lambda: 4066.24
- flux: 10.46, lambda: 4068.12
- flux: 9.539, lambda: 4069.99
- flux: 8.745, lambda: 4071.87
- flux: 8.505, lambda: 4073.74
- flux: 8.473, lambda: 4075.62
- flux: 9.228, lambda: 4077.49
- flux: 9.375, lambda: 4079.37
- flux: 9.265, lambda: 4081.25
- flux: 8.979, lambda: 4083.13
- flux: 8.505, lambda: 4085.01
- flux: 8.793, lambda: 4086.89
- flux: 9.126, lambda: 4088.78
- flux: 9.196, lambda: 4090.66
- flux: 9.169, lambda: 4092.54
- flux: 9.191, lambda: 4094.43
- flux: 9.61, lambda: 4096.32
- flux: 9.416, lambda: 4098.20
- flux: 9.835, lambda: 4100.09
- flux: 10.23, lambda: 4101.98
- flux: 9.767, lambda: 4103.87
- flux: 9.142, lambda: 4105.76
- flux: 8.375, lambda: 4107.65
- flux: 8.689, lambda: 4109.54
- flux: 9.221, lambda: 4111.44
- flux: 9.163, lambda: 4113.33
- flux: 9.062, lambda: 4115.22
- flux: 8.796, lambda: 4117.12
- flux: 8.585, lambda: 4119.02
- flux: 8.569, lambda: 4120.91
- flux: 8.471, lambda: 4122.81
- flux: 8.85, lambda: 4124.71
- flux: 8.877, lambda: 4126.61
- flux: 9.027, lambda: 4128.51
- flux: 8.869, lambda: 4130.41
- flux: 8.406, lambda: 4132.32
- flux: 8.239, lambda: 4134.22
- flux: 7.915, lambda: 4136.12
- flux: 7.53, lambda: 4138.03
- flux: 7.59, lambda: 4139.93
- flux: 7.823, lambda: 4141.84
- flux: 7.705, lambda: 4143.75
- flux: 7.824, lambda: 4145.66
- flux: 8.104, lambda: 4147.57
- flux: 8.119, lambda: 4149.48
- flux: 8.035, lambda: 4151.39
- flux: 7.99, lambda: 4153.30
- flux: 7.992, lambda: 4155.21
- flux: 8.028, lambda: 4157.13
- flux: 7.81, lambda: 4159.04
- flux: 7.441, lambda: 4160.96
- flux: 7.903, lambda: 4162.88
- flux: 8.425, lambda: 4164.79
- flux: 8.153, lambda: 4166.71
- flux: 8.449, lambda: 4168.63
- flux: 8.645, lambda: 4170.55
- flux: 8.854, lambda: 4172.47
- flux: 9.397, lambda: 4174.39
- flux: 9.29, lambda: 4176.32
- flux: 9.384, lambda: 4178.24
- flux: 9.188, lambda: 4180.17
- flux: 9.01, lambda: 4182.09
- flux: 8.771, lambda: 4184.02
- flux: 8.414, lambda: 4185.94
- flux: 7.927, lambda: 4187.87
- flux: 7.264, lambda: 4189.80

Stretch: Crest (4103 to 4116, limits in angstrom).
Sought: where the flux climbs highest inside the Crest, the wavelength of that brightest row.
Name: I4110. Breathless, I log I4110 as 4103.87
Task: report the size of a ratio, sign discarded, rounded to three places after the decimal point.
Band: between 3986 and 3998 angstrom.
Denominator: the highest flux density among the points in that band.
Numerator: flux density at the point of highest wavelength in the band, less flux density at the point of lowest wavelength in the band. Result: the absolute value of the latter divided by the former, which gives 0.153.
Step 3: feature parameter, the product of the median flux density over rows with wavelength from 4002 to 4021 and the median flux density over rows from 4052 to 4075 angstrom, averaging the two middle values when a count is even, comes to 71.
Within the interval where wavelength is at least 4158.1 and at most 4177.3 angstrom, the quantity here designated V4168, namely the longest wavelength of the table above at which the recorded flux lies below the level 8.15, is 4162.88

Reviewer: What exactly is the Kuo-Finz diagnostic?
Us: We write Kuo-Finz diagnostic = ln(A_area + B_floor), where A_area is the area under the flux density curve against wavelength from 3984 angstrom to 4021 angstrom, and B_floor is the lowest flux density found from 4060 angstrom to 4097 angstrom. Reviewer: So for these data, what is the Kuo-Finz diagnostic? 5.76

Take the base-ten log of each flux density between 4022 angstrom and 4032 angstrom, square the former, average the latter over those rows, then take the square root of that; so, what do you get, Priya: 0.95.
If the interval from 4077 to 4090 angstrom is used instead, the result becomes 0.96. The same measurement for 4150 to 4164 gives 0.90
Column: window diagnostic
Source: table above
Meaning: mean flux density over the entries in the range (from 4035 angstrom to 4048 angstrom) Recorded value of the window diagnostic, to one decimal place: 8.9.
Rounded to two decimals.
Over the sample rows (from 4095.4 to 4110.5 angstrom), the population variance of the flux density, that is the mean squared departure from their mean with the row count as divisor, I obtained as 0.33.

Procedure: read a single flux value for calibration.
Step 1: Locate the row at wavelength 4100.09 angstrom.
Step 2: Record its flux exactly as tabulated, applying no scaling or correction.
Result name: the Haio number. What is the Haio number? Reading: 9.835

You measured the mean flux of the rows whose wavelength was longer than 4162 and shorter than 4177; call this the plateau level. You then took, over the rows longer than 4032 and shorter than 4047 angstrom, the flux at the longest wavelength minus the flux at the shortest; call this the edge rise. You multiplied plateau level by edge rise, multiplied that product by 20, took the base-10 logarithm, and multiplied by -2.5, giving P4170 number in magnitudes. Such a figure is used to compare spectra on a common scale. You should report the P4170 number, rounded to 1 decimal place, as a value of -6.0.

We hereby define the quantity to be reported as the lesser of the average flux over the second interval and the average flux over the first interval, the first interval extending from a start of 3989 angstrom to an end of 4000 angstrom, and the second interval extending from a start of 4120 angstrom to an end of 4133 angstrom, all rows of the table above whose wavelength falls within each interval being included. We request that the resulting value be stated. 8.29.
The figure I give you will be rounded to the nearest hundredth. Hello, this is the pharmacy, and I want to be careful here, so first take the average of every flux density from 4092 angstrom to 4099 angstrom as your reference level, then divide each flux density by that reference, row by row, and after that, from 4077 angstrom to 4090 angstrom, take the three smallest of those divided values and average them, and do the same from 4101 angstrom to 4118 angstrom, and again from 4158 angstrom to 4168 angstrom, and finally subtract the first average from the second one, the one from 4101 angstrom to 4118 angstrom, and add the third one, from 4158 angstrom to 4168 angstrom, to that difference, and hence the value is 0.81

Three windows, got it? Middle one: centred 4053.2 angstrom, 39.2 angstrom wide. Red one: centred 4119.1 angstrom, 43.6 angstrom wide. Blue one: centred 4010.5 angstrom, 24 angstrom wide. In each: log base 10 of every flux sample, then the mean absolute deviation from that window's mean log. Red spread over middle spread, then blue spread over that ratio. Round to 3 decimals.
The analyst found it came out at 0.009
